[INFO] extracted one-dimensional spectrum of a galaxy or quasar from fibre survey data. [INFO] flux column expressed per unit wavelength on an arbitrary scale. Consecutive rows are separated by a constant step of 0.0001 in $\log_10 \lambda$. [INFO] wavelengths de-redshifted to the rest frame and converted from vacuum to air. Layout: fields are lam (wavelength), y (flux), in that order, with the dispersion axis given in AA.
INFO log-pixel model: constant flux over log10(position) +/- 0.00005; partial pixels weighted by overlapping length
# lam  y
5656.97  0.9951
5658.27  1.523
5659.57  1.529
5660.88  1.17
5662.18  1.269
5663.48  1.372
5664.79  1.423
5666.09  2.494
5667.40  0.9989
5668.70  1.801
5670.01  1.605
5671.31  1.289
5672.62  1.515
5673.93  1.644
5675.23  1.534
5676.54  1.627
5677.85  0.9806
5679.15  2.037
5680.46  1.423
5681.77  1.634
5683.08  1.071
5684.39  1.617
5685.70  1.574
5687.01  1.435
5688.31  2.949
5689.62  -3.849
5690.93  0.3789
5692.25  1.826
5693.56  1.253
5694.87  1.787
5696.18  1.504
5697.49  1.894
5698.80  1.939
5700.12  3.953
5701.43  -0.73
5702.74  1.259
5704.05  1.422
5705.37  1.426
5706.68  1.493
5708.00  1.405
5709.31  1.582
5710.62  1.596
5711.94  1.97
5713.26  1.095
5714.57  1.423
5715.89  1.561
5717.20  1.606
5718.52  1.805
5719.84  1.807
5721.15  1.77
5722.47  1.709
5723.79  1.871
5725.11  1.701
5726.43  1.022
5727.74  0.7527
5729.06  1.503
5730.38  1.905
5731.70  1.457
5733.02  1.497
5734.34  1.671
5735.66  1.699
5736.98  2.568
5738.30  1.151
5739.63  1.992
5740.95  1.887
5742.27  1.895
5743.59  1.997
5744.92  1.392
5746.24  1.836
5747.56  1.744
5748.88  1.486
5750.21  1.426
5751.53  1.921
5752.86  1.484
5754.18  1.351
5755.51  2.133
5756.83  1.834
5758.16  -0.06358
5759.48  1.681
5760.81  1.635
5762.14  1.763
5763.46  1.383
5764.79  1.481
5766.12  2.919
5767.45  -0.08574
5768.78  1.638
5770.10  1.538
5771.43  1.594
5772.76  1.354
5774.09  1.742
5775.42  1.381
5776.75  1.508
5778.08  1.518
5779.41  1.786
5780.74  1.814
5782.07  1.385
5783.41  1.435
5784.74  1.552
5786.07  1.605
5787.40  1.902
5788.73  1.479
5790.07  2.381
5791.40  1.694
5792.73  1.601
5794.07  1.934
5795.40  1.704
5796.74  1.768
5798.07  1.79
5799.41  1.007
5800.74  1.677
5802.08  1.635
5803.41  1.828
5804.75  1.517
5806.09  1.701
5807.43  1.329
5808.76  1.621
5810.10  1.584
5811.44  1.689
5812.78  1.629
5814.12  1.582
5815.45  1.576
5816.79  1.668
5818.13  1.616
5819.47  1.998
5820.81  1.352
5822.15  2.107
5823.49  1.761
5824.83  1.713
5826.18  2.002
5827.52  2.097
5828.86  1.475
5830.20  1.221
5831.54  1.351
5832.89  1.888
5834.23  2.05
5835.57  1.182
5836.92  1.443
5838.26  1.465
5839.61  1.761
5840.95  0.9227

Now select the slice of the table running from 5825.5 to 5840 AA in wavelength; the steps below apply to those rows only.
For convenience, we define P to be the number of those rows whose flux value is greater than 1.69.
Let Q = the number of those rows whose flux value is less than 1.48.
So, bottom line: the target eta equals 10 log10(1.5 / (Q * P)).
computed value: -13.0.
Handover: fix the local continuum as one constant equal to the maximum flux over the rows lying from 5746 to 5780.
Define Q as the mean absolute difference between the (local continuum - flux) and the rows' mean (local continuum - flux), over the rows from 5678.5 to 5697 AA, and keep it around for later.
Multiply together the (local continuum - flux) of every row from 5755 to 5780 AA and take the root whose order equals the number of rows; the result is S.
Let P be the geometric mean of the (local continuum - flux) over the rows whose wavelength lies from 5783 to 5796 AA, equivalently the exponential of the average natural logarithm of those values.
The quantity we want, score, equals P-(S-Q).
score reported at 2.0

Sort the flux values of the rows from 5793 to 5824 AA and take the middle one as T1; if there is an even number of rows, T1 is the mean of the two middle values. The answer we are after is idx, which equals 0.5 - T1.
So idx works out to -1.17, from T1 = 1.67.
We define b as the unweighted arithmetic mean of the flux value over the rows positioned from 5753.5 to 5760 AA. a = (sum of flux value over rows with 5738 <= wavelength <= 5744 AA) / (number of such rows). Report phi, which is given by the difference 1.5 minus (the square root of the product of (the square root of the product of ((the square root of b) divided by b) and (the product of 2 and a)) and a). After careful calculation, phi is -0.26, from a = 1.78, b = 1.39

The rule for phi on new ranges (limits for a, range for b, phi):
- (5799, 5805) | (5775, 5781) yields -0.04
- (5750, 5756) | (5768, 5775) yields -0.15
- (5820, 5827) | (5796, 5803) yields -0.24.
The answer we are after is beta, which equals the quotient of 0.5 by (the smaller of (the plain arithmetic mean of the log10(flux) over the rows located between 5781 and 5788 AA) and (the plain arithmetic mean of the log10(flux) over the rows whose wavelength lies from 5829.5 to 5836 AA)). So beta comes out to 2.85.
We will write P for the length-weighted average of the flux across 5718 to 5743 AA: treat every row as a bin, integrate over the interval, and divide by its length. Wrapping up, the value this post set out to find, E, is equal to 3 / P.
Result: 1.80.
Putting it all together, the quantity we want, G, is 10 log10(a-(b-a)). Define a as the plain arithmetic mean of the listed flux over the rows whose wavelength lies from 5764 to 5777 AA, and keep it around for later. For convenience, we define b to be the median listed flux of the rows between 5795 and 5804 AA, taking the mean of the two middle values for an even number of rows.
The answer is 1.2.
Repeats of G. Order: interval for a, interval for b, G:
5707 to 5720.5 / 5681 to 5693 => 2.0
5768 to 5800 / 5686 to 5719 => 2.4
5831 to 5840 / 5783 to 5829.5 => 1.8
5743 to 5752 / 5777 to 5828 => 2.3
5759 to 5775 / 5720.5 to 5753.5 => 1.5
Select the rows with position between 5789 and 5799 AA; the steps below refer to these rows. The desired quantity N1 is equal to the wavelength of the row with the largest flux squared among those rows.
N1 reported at 5790.07 AA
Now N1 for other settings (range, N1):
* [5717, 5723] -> 5719.84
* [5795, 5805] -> 5803.41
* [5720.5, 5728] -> 5723.79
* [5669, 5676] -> 5673.93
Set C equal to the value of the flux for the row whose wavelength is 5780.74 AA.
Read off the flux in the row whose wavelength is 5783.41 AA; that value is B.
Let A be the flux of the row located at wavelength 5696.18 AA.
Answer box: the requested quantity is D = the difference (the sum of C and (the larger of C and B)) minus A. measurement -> 2.1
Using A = 1.504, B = 1.435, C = 1.814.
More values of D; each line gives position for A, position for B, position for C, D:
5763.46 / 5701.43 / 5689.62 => -6.0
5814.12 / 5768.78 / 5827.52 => 2.6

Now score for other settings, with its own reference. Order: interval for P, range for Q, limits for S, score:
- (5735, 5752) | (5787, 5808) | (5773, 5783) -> 0.0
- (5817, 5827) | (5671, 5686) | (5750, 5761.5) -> 0.0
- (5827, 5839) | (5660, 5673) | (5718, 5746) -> 0.4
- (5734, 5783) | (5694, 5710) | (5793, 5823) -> -0.7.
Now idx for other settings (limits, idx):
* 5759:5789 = -1.05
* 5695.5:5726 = -1.10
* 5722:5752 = -1.20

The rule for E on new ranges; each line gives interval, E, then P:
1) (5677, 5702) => 2.29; 1.31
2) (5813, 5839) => 1.81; 1.66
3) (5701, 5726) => 2.03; 1.48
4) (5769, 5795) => 1.83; 1.64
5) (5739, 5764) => 1.85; 1.62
